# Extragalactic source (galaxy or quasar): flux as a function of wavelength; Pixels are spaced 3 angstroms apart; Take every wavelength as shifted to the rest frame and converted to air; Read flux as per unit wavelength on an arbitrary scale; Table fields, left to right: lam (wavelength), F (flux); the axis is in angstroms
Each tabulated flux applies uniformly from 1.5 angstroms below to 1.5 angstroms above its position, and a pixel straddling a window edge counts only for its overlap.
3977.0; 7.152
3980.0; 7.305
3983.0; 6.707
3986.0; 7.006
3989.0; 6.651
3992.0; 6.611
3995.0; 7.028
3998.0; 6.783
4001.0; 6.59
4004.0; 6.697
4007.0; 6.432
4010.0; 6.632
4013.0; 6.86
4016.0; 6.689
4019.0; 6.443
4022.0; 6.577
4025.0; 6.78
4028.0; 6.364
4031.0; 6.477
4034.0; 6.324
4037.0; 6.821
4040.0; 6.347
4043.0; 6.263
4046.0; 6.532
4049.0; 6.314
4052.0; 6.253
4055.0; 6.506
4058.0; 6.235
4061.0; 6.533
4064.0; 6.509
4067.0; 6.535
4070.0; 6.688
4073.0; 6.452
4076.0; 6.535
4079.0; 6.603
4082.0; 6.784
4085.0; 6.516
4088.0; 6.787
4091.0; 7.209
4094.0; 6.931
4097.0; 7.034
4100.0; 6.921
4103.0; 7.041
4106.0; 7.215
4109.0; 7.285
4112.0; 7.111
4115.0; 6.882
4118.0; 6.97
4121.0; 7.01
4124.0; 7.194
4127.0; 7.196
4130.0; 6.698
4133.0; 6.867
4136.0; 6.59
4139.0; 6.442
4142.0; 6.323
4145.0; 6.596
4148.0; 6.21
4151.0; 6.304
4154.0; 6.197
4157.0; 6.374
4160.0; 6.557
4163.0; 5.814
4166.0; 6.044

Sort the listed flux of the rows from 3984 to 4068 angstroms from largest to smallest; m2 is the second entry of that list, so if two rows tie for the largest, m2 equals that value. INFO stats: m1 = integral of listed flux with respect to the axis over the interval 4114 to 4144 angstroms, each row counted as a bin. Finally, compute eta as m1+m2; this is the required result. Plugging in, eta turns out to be 211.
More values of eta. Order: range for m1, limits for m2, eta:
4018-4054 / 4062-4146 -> 240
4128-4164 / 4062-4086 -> 238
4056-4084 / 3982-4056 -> 190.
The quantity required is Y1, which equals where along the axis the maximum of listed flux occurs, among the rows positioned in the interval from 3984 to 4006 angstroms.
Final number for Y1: 3995.0 angstroms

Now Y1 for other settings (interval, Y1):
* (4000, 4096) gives 4091.0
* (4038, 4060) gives 4046.0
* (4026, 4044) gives 4037.0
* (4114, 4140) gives 4127.0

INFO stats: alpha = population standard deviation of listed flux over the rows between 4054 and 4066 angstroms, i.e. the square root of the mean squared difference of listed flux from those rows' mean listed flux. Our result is 0.12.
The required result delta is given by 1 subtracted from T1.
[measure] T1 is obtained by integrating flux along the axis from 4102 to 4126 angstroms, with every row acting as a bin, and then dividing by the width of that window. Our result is 6.09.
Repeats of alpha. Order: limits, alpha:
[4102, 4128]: 0.13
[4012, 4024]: 0.15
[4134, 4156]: 0.15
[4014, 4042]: 0.18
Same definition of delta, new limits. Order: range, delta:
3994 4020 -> 5.68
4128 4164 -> 5.43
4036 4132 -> 5.75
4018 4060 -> 5.45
